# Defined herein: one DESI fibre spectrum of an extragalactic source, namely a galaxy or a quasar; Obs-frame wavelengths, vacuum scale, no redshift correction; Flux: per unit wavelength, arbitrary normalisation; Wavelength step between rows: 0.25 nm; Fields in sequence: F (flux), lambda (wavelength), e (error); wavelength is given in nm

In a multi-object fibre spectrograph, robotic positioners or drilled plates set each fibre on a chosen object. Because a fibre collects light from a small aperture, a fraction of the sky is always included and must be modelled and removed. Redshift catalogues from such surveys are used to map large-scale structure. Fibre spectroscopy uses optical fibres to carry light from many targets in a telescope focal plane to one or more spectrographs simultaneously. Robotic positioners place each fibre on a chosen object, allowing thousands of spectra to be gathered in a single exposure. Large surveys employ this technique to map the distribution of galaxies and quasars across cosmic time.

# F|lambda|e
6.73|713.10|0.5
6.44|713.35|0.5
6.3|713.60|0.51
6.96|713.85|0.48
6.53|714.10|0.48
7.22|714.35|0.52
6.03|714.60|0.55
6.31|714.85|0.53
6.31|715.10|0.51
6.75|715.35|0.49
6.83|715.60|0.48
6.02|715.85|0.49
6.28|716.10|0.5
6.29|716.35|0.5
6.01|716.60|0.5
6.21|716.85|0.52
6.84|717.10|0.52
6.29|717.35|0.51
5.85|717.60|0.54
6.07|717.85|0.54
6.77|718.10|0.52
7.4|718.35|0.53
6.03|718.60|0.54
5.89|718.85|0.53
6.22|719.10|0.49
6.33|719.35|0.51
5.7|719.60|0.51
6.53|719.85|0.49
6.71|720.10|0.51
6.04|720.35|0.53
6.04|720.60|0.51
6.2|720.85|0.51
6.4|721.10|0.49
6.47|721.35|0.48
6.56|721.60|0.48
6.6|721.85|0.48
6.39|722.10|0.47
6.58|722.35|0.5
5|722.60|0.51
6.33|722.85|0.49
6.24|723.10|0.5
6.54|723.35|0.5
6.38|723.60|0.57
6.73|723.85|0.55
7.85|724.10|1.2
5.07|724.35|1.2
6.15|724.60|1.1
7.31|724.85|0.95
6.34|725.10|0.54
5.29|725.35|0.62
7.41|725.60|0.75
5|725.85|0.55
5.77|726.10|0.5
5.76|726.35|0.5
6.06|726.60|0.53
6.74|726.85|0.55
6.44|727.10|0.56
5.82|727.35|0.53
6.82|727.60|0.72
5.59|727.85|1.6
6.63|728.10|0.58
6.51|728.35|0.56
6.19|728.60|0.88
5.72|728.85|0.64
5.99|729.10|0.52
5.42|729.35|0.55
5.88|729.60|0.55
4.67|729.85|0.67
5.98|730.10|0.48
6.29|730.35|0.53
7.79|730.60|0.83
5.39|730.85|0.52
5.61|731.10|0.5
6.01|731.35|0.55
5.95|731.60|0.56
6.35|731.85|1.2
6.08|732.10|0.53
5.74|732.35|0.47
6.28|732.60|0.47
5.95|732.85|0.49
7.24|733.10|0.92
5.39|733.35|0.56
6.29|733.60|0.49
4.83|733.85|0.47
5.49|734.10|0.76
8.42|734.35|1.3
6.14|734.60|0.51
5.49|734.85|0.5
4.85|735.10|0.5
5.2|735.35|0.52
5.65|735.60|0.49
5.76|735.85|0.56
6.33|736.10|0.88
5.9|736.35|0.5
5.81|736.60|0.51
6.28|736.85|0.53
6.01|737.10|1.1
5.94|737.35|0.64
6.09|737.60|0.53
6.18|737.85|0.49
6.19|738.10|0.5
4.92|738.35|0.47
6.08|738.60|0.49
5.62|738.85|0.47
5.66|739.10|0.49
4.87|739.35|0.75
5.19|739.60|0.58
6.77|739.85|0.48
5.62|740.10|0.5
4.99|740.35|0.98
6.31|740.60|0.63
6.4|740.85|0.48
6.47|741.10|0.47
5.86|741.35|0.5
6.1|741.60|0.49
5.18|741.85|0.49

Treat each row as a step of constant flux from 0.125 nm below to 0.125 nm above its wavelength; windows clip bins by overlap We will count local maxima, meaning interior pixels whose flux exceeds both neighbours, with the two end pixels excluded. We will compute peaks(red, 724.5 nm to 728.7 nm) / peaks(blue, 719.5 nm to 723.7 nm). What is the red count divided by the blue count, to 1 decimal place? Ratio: 1.2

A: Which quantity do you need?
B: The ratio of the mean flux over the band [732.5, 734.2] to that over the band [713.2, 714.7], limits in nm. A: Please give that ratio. 0.90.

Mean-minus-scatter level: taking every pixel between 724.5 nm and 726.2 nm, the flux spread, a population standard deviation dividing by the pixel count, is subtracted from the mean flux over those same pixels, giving 5.3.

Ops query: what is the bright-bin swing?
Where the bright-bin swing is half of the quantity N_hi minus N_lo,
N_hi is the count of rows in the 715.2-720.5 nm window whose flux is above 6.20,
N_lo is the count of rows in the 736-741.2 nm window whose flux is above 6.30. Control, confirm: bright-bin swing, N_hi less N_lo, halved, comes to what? 4.0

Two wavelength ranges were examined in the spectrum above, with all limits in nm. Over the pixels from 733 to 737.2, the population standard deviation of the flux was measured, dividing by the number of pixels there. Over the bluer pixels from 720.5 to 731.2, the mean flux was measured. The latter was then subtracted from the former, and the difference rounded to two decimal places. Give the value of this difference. -5.34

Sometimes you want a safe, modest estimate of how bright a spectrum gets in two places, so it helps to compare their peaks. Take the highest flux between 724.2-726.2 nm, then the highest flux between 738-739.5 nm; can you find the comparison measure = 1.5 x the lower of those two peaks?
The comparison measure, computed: 9.3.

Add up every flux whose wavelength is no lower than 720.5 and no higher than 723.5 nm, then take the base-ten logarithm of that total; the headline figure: 1.88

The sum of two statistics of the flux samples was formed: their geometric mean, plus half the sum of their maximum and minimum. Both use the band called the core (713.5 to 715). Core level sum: 13.2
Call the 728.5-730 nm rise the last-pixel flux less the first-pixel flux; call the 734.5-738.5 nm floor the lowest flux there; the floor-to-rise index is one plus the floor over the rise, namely -2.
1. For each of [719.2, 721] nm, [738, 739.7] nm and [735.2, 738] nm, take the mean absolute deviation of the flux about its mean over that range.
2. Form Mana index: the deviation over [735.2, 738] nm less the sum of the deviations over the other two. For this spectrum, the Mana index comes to -0.46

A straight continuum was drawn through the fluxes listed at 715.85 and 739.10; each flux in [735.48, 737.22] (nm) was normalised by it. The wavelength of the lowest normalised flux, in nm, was 735.60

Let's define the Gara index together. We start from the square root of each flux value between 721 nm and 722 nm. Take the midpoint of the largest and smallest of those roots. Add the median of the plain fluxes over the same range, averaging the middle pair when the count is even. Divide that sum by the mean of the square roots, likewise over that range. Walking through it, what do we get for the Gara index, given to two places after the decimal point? 3.55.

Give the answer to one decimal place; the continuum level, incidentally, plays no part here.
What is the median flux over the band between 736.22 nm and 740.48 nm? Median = 5.9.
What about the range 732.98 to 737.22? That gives 5.8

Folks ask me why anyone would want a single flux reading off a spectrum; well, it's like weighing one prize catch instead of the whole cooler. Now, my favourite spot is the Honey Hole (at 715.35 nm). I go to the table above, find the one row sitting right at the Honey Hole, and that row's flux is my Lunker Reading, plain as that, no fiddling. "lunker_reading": 6.75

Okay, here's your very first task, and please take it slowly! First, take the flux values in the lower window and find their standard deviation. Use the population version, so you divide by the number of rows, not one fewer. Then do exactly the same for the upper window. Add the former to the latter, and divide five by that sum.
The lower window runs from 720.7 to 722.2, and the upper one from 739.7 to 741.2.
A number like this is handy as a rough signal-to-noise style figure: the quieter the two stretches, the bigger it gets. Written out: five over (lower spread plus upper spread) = 6.8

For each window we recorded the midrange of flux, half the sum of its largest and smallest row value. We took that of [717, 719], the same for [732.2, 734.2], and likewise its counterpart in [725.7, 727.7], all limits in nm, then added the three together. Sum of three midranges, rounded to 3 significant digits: 18.6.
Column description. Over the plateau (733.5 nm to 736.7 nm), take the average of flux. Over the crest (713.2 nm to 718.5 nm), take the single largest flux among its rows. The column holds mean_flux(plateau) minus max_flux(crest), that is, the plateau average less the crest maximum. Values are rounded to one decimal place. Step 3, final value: -1.5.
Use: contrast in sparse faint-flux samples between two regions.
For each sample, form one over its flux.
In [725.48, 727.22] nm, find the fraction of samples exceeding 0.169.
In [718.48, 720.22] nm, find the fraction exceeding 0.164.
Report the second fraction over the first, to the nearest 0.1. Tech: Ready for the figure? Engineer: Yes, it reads 1.0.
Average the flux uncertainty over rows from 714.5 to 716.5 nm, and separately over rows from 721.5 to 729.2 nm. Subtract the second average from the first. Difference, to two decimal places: -0.16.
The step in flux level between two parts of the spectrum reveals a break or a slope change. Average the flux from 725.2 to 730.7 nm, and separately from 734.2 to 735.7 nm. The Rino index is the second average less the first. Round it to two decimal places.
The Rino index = -0.12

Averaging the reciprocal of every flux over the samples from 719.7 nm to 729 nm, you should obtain 0.161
